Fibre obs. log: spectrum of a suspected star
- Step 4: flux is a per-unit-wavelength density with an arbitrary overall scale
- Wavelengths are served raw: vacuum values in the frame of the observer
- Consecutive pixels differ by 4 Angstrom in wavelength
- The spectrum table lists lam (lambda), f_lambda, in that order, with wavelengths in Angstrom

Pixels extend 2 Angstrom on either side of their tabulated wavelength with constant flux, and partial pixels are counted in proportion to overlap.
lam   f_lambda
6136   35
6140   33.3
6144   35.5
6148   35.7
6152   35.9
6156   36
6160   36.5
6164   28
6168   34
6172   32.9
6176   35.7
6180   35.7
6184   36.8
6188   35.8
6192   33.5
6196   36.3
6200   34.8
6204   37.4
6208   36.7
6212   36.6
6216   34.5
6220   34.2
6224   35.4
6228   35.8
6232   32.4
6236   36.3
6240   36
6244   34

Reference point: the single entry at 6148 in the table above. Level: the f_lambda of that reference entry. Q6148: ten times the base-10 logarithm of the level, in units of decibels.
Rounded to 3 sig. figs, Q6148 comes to 15.5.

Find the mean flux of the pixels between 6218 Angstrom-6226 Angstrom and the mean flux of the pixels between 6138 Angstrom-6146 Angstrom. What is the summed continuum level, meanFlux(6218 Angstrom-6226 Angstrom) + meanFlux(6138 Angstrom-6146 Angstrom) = 69.2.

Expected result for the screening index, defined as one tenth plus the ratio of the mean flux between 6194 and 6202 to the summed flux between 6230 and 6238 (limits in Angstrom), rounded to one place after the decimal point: 0.6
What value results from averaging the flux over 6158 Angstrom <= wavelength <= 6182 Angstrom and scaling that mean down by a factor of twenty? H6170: 1.69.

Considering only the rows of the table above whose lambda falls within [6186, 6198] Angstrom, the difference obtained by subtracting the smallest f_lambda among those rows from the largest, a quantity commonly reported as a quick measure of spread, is 2.8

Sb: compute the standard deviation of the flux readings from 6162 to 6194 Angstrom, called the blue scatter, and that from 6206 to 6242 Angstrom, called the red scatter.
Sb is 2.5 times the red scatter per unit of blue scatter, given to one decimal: 1.3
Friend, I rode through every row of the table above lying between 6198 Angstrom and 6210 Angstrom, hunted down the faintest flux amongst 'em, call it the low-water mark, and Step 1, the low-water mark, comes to 34.8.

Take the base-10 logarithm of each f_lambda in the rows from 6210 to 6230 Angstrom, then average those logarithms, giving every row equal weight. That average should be 1.55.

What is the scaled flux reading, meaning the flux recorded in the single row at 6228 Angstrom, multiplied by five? 179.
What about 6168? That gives 170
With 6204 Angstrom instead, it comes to 187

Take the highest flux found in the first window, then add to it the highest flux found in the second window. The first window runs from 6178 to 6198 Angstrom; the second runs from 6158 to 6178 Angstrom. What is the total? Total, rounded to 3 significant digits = 73.3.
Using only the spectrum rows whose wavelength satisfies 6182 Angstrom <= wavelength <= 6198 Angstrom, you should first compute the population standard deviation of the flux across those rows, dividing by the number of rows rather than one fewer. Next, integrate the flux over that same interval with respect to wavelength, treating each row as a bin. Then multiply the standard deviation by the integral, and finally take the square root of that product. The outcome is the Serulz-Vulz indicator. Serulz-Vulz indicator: 27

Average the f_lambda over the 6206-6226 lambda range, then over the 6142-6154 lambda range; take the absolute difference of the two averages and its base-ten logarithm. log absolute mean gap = -0.7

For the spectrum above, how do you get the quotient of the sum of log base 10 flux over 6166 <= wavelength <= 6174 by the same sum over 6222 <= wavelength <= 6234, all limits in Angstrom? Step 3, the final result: 0.66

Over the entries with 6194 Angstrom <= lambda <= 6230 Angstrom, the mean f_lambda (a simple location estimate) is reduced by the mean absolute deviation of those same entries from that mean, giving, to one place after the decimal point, 34.8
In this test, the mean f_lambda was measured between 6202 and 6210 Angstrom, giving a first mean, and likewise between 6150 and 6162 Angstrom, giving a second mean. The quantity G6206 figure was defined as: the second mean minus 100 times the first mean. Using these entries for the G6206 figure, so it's -3669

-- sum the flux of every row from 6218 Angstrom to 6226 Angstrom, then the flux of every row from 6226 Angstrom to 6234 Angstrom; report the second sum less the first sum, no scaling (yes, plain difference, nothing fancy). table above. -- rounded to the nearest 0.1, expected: -1.4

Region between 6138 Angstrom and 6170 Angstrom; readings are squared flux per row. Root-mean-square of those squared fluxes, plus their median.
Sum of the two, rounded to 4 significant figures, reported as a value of 2467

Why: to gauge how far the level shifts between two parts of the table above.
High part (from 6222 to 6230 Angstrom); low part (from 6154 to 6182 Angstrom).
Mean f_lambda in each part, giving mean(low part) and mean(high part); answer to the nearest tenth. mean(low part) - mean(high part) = -1.5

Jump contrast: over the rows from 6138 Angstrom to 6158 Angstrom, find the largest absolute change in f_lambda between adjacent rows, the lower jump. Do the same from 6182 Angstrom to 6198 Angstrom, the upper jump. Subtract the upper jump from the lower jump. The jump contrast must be -1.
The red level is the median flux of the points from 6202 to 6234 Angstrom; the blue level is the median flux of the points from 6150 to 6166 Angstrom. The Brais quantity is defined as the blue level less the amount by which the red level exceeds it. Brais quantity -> 36.3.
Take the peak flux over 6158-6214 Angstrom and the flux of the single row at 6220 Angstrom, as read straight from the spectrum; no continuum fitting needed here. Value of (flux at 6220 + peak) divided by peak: 1.91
